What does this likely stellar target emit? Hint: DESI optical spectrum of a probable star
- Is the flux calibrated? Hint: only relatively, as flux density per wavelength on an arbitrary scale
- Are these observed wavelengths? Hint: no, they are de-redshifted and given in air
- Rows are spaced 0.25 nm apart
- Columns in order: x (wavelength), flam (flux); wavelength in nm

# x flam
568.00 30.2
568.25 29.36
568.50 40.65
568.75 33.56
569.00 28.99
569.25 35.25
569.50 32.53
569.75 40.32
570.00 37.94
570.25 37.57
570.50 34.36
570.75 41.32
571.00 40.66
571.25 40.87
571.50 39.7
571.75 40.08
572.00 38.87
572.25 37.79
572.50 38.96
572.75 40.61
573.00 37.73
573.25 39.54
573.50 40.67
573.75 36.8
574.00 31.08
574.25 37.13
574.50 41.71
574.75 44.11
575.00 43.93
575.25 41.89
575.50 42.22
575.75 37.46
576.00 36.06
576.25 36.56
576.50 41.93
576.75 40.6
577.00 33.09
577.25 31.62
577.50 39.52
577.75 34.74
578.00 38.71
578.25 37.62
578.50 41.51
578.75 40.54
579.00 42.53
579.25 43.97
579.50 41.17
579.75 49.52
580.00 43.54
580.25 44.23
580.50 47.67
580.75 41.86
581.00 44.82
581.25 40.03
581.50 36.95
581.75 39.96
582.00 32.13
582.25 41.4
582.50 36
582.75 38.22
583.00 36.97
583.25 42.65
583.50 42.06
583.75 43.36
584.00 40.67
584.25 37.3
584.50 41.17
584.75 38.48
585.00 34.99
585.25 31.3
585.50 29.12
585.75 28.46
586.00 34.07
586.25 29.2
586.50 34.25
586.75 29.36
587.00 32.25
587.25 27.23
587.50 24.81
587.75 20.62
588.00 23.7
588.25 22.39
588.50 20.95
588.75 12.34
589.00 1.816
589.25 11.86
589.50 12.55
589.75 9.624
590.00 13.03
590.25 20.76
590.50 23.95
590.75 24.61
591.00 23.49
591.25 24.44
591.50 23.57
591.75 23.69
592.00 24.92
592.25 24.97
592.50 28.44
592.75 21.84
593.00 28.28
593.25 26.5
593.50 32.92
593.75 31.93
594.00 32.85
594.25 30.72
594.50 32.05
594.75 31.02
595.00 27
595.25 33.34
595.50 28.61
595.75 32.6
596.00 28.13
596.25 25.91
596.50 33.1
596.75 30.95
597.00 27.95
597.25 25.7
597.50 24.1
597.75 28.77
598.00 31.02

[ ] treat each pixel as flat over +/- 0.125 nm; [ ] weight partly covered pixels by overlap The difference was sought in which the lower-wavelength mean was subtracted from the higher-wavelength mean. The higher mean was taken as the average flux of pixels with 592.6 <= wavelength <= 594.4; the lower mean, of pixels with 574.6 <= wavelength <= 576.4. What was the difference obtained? -11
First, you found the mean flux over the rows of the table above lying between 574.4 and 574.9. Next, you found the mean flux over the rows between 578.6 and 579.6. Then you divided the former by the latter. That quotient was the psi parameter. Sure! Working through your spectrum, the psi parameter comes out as 1.02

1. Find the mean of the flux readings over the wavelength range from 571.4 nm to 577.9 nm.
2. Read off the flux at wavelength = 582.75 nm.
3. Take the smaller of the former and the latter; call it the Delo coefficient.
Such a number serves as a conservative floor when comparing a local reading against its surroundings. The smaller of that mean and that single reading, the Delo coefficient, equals 38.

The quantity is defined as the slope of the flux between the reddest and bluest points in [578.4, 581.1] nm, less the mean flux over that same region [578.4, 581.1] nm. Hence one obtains -42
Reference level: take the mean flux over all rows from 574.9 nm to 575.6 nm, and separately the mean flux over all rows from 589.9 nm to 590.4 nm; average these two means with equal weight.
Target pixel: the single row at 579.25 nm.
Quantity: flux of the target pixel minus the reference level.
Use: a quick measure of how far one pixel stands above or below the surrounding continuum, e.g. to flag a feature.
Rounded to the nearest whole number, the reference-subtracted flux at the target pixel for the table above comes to 14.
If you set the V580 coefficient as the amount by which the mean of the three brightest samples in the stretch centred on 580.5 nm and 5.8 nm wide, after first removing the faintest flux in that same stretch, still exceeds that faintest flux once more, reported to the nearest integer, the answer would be -17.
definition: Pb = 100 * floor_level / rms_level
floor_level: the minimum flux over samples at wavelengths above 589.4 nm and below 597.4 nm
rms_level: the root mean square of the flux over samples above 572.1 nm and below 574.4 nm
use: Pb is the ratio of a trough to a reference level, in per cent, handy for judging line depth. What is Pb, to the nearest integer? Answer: 25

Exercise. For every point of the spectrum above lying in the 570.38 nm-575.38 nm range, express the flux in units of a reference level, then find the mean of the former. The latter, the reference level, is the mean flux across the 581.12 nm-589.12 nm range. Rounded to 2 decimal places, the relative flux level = 1.23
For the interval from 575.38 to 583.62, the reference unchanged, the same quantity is 1.25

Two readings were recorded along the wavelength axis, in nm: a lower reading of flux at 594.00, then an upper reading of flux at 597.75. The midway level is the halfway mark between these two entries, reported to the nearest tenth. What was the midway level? 30.8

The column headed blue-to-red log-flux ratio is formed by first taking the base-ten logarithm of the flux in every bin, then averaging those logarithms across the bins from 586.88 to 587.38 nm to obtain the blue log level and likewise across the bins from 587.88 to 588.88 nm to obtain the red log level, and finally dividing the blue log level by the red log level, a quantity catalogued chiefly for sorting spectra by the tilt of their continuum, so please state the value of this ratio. 1.15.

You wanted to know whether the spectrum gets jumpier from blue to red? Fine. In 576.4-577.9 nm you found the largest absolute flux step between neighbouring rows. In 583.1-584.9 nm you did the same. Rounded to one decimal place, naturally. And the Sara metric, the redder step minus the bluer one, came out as -4.0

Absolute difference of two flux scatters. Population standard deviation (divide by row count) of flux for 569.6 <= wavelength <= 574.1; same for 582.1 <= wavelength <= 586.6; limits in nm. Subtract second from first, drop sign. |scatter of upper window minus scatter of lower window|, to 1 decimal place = 2.2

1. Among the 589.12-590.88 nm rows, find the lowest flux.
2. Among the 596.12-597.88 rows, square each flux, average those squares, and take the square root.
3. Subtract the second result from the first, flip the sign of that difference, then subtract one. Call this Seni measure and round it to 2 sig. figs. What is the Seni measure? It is 18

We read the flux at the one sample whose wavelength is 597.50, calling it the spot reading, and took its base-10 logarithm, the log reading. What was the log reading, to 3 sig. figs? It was 1.38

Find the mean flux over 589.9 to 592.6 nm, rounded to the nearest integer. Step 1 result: 23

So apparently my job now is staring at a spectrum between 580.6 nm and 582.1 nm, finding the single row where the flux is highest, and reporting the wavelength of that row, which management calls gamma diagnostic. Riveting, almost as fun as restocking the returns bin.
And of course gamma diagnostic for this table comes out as 581.00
